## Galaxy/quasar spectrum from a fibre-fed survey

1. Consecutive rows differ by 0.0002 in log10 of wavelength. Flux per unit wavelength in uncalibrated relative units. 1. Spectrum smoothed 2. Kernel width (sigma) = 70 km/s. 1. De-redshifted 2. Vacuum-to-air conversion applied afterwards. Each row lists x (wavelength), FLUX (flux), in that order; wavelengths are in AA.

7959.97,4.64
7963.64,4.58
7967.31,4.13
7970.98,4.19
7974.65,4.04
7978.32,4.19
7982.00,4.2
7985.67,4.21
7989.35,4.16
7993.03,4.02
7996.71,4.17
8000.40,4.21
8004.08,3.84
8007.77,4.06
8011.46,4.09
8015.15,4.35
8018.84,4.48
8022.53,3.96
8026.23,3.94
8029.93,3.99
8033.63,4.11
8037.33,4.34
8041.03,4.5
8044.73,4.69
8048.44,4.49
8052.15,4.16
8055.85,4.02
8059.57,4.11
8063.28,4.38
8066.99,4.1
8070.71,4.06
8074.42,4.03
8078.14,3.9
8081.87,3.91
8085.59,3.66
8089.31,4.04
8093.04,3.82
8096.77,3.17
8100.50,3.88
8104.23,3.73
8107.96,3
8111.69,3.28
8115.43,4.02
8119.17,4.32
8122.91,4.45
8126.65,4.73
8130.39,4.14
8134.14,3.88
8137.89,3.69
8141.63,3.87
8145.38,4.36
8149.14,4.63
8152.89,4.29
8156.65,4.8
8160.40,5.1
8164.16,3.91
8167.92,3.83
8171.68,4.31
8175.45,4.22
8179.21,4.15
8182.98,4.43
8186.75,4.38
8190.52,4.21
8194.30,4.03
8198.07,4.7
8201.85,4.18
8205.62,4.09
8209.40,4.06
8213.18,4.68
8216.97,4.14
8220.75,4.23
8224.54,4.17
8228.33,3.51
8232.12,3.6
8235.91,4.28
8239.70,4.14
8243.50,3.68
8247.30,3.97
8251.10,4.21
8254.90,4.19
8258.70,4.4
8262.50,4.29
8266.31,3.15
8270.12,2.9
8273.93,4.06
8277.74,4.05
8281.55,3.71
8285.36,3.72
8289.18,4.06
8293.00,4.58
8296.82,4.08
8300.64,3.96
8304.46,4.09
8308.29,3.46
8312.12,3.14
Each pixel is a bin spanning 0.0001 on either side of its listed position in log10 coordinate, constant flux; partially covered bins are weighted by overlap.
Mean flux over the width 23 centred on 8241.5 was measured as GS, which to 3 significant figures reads 3.98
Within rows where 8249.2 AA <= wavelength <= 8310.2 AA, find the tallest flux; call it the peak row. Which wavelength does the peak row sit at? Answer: 8293.00 AA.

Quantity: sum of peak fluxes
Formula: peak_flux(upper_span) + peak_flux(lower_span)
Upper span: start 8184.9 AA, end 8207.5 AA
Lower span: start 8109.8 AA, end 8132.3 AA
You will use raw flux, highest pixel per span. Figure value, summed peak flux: 9.4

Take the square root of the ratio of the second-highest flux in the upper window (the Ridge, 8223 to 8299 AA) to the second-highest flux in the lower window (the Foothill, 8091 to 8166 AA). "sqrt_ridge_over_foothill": 0.96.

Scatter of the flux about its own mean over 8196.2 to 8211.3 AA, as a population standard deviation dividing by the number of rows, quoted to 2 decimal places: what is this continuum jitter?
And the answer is 0.26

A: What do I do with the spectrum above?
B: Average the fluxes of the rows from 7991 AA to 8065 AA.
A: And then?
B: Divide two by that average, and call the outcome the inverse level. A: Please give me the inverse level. 0.477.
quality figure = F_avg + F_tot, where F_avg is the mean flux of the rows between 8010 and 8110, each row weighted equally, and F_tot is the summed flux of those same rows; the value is 113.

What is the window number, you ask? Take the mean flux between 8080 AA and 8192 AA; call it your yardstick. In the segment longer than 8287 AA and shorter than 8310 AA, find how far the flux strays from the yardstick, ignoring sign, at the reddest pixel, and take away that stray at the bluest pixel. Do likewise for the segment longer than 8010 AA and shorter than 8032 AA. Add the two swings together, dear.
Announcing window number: 0.7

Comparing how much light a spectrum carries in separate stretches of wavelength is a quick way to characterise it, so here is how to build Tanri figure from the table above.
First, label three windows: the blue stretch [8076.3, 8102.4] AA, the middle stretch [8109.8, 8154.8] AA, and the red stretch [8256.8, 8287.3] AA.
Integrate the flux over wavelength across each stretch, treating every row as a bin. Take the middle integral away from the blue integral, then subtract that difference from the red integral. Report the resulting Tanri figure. 203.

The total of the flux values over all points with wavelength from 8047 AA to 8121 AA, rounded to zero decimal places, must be 78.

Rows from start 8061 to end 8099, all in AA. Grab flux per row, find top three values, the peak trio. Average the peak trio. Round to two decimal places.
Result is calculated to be 4.18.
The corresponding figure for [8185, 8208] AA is 4.43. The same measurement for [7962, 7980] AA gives 4.32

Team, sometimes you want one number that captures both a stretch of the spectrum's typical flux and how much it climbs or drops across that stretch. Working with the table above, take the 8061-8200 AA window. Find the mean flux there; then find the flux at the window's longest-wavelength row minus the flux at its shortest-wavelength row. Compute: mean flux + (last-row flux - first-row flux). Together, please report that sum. 4.41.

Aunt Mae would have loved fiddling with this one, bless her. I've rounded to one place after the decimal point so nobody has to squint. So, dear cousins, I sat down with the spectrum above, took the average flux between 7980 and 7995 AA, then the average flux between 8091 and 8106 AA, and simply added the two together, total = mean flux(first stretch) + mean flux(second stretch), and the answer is 7.8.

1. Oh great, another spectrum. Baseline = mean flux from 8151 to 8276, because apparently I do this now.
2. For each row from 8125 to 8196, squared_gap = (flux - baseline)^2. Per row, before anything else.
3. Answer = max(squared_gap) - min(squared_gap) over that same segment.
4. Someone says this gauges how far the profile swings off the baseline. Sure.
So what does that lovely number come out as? 0.94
